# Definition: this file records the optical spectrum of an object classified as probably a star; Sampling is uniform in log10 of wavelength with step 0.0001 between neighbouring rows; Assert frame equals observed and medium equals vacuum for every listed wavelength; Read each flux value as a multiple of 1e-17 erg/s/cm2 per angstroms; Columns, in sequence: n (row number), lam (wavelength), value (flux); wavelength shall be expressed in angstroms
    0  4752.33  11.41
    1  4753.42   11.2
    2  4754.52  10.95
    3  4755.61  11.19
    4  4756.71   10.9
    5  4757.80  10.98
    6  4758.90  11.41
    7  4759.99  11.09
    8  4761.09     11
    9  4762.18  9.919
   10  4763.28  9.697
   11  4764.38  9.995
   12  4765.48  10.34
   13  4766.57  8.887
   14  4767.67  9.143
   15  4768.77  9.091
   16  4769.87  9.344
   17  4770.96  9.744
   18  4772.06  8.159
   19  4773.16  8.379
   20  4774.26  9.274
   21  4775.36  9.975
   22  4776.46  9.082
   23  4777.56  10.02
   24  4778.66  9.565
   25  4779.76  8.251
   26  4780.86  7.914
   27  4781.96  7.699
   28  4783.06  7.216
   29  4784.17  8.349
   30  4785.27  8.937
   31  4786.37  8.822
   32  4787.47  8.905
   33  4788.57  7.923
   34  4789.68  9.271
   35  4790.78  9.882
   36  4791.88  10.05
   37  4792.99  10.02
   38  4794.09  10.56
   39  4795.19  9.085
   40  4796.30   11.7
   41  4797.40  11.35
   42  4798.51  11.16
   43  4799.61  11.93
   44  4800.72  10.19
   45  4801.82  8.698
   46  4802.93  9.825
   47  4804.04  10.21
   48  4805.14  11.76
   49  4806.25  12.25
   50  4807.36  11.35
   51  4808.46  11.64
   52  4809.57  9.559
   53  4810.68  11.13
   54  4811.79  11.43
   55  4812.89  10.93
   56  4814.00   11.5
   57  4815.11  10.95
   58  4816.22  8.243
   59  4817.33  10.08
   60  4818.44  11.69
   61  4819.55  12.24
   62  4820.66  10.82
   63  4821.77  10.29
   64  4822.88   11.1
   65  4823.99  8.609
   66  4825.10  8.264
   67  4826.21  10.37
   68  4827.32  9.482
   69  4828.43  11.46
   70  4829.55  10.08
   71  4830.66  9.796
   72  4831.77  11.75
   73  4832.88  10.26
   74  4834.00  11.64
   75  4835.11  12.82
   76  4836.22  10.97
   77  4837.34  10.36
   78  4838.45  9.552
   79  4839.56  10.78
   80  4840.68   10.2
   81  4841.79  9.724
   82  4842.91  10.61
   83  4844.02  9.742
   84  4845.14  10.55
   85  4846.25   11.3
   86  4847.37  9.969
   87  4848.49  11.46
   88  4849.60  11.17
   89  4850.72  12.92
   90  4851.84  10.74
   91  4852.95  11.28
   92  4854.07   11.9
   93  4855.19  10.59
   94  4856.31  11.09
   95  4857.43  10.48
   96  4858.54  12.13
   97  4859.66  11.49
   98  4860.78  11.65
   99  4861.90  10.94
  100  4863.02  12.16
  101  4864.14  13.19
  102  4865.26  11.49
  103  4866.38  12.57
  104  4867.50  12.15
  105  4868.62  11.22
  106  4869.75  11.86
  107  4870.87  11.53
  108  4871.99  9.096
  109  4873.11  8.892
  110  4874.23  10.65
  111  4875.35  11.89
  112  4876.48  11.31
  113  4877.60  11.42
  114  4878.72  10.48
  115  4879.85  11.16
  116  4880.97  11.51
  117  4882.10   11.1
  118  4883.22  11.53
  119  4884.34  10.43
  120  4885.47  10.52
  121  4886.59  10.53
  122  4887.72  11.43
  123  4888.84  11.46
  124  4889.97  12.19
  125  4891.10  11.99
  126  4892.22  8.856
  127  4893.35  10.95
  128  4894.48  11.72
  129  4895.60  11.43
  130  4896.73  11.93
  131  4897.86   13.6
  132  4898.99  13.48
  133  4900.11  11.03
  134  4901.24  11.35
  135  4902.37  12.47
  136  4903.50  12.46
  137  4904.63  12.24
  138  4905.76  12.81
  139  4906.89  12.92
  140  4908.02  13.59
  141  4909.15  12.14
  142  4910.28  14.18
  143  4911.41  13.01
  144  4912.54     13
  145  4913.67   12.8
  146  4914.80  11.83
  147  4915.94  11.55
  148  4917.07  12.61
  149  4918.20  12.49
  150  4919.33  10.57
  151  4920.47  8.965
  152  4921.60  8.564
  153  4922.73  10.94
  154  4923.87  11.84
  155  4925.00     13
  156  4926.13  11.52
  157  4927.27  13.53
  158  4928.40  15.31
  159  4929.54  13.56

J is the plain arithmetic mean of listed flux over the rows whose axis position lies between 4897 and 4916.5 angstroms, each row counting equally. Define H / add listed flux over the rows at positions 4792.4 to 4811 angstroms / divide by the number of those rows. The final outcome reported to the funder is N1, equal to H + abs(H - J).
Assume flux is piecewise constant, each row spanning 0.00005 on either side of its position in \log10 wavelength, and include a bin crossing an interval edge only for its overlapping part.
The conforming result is 12.6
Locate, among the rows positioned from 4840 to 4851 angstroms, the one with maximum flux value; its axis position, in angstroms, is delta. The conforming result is 4850.72 angstroms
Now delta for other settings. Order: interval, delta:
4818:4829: 4819.55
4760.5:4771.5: 4761.09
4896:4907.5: 4897.86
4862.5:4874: 4864.14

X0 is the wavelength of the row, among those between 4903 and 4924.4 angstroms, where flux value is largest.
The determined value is 4910.28 angstroms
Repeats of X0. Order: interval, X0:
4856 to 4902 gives 4897.86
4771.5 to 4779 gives 4777.56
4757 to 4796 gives 4758.90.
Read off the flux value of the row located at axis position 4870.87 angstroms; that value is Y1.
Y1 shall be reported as 11.53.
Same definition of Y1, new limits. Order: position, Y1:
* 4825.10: 8.264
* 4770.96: 9.744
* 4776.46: 9.082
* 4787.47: 8.905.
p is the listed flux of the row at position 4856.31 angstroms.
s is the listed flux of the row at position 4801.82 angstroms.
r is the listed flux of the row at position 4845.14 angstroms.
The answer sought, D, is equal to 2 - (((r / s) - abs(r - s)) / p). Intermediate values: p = 11.09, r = 10.55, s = 8.698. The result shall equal 2.06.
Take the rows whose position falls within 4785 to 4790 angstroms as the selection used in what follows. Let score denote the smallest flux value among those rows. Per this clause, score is 7.923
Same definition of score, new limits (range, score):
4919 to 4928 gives 8.564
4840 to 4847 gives 9.724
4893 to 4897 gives 10.95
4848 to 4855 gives 10.74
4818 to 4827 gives 8.264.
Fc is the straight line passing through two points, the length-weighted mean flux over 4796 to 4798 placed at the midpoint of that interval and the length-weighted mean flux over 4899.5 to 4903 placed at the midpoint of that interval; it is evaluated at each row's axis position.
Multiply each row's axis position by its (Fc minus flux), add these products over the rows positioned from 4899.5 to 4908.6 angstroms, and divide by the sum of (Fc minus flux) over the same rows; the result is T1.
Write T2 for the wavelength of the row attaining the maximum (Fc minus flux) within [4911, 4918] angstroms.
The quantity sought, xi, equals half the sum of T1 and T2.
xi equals 4911.4 angstroms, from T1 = 4906.8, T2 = 4915.94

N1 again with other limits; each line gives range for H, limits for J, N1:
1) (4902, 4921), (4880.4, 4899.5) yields 13.2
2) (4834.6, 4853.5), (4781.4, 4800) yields 12.1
